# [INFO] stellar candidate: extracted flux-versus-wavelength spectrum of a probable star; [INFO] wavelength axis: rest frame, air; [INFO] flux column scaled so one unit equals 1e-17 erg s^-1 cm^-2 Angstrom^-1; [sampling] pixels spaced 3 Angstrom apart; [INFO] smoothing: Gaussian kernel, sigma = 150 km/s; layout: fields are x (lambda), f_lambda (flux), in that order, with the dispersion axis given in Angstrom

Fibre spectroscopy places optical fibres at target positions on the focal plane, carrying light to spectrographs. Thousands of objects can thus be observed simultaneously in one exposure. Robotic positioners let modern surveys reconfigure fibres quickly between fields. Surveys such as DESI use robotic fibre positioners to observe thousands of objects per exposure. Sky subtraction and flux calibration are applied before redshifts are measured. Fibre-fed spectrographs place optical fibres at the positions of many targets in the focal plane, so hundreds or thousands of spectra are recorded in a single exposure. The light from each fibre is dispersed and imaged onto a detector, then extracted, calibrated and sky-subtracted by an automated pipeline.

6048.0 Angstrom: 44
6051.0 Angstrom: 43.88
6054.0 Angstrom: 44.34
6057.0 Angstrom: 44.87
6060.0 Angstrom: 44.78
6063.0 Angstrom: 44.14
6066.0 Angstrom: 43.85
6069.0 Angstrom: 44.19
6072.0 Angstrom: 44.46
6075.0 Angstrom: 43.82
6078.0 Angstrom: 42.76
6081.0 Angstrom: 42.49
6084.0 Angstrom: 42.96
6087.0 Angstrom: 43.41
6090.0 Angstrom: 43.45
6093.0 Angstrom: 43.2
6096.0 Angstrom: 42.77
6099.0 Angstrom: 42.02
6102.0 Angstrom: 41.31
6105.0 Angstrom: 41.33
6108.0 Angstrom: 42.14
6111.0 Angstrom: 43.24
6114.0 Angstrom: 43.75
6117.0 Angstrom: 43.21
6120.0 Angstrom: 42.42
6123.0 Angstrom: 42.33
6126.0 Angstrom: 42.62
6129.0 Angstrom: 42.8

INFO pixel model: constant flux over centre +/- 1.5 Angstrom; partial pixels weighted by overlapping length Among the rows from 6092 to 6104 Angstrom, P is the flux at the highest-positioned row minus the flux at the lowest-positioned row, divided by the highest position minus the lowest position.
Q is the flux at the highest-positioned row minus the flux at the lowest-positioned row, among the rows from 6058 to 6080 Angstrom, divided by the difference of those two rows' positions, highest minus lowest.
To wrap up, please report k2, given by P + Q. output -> -0.3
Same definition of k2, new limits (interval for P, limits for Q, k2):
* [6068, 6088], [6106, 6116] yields 0.2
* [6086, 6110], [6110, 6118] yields -0.1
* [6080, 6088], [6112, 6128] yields 0.1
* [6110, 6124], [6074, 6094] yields -0.1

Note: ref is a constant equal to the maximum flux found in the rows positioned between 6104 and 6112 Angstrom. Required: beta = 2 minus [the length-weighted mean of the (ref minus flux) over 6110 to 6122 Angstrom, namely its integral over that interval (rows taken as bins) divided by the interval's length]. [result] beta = 1.9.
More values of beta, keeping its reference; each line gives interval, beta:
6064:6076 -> 2.9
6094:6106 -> 0.7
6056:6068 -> 3.1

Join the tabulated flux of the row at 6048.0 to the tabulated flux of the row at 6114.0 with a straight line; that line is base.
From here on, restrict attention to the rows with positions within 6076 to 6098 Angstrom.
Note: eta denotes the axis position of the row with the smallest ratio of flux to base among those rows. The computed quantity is 6081.0 Angstrom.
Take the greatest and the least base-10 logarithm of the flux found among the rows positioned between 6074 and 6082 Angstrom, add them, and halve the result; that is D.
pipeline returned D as 1.63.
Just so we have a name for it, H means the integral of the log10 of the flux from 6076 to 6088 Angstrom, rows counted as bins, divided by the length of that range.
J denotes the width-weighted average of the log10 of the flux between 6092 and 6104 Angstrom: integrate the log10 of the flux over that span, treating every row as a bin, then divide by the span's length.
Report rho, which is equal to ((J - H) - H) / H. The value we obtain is -1.00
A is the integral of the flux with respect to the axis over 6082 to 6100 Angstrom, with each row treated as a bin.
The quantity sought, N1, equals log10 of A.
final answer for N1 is 2.89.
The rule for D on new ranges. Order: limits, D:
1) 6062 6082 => 1.64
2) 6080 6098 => 1.63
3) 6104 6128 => 1.63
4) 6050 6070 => 1.65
